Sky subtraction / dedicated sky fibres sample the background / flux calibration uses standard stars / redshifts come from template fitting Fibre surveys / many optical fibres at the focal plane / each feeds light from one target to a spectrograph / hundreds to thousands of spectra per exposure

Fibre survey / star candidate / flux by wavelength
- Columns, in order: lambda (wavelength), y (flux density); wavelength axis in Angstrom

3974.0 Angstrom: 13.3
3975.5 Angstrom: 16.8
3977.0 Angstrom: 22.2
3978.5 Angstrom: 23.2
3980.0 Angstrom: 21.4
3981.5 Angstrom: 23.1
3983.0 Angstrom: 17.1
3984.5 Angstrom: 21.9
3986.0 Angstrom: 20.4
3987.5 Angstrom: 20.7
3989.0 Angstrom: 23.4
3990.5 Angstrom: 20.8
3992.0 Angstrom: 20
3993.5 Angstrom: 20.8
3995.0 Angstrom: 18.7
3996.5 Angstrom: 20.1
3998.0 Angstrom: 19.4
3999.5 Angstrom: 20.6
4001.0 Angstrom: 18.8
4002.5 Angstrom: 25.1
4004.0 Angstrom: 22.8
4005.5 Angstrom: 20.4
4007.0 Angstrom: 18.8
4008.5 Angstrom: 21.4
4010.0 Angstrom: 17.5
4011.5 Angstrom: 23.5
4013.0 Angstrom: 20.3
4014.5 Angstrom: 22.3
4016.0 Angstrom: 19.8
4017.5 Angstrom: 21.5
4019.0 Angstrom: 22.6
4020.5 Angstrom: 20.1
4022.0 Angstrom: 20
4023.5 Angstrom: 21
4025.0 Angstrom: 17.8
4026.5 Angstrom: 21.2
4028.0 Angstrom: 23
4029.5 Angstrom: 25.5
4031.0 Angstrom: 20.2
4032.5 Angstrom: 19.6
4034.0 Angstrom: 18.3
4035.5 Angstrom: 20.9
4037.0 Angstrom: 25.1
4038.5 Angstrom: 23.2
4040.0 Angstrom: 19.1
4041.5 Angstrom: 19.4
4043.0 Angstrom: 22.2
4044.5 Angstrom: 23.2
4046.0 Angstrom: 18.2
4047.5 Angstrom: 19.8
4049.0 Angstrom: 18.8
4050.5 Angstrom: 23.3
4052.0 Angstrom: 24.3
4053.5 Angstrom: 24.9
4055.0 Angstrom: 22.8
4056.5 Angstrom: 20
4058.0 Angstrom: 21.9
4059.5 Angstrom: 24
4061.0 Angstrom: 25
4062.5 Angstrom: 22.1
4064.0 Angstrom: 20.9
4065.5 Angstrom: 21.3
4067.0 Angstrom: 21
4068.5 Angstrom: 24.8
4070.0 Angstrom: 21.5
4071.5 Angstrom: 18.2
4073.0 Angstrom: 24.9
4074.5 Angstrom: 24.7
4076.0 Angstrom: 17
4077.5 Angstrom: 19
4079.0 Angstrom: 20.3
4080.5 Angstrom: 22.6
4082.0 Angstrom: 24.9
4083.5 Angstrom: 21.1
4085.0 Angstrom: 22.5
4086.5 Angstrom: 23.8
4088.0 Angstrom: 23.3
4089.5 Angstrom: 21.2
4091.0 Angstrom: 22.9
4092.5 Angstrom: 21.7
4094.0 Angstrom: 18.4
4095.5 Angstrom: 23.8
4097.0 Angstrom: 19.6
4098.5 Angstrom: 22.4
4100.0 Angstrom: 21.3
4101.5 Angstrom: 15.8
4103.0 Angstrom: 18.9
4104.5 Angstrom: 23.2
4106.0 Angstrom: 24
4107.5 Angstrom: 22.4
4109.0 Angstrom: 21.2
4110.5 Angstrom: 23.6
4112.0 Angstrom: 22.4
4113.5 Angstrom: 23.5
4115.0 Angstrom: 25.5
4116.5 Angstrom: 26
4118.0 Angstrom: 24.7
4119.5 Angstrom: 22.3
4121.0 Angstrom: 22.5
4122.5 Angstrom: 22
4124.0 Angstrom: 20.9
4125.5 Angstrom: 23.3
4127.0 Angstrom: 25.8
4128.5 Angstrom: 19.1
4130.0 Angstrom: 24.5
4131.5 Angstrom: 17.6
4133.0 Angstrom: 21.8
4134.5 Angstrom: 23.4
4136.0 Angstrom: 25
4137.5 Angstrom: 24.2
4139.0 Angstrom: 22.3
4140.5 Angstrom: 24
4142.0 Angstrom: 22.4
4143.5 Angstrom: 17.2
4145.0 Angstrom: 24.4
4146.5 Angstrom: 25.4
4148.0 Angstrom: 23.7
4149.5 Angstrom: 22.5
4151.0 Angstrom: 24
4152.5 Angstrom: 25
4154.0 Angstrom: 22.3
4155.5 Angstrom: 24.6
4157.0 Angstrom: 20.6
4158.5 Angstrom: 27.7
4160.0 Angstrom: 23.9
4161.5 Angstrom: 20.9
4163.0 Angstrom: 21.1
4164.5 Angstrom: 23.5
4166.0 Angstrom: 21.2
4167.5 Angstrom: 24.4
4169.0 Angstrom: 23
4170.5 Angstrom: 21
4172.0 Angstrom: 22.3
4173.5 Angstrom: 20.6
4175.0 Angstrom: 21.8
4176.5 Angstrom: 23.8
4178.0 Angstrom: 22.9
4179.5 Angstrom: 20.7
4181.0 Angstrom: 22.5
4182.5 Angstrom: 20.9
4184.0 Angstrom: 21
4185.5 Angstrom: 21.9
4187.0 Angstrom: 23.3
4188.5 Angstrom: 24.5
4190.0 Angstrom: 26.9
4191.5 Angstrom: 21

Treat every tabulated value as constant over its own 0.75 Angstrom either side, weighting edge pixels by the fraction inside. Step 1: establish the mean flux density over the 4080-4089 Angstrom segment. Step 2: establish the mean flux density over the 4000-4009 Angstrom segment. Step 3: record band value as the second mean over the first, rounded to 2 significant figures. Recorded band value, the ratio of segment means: 0.92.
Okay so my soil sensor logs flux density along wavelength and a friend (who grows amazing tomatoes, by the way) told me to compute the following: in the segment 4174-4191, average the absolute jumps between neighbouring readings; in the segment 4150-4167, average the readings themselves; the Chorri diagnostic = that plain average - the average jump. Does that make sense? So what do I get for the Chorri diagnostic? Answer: 21.7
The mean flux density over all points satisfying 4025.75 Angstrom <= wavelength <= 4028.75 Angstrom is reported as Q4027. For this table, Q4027 22.1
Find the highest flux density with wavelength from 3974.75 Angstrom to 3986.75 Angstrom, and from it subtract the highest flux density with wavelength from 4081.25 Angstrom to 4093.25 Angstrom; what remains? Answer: -2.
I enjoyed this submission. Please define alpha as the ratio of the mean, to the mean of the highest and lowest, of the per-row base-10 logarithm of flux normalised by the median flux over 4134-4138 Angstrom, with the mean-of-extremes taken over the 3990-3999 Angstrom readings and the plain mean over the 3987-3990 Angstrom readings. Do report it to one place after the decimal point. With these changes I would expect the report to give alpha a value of 0.5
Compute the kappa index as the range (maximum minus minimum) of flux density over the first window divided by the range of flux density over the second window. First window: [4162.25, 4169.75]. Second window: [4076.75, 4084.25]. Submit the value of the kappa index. 0.56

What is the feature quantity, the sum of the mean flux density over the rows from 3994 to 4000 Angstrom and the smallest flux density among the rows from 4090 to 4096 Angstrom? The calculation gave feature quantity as 38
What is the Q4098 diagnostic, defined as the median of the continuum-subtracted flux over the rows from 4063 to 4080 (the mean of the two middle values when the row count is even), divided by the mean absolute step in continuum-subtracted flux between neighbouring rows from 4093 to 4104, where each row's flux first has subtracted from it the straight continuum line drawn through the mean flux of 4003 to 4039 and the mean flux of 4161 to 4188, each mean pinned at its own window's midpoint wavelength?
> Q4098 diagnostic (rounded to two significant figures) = -0.11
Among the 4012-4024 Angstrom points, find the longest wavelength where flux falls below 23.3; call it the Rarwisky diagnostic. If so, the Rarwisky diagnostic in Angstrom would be 4023.5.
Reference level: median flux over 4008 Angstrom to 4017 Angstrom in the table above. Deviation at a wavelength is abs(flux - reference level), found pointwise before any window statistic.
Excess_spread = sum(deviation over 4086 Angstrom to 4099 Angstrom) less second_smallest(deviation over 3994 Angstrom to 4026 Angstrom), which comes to 17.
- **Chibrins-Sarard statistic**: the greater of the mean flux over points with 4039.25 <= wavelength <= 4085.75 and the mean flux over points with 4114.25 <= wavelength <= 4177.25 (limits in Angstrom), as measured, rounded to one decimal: 22.9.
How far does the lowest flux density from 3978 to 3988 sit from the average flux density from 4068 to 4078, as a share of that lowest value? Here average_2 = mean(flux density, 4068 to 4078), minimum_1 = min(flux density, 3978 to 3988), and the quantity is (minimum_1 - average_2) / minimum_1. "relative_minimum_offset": -0.25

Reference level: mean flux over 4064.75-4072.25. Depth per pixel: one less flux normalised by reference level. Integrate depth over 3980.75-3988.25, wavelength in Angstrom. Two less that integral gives 1.7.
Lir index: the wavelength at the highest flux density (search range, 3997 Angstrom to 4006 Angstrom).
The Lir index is 4002.5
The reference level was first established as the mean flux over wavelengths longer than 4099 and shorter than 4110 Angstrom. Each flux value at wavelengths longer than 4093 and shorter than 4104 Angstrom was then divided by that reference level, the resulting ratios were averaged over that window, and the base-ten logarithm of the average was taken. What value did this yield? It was -0.020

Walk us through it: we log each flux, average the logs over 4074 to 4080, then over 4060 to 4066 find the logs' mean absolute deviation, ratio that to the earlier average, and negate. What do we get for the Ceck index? -0.019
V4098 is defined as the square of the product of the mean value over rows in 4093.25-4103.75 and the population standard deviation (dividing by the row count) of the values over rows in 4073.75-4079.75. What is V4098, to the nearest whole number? 3202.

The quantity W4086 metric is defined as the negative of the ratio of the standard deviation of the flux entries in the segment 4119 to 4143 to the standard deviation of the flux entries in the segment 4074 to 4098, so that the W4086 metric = -0.91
